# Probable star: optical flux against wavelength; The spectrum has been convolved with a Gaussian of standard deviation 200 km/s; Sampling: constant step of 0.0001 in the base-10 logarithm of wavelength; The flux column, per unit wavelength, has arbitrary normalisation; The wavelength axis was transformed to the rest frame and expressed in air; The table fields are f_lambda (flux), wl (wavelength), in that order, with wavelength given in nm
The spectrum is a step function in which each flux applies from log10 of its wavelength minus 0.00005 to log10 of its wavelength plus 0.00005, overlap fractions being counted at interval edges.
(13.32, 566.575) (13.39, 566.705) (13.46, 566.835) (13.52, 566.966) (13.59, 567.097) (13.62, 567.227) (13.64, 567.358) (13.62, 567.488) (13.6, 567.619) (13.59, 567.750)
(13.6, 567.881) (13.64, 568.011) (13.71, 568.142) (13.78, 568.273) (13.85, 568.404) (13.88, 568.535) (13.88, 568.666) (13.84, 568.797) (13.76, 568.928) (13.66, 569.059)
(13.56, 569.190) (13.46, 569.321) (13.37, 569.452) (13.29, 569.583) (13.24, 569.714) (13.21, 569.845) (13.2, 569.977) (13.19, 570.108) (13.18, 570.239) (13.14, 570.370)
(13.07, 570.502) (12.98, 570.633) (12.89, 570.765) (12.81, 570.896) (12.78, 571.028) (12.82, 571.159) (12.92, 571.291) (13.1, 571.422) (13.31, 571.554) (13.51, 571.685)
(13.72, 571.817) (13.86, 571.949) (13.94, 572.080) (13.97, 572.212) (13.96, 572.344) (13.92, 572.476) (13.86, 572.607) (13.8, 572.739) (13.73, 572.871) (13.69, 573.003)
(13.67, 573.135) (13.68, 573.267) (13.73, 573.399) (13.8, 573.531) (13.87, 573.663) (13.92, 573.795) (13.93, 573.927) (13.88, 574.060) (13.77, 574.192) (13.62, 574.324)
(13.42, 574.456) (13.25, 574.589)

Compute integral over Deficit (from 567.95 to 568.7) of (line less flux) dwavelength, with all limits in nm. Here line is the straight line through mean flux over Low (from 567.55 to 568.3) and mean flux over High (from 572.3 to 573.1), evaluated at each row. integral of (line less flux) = -0.10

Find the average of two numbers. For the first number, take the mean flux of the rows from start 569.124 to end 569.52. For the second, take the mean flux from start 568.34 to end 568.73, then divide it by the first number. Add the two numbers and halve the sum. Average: 7.25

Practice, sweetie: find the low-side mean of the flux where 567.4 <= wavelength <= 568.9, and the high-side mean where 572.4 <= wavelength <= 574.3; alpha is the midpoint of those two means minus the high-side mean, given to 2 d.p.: -0.04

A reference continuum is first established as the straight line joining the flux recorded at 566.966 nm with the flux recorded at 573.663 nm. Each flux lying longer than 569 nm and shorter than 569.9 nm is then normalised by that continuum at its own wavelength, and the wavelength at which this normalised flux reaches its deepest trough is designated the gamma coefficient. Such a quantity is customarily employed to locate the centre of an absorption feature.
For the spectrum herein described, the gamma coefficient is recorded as 569.845 nm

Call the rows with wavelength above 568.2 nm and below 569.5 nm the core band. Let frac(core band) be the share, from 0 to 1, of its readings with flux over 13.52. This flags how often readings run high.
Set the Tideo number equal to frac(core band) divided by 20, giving 0.040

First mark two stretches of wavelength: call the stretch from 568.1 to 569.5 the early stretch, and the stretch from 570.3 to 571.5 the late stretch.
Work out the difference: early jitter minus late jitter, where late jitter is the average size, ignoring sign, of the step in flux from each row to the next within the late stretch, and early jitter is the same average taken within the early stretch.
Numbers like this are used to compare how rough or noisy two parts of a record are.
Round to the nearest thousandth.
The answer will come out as -0.017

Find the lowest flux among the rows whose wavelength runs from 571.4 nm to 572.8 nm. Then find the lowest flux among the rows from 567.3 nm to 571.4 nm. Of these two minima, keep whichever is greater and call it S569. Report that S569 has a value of 13.1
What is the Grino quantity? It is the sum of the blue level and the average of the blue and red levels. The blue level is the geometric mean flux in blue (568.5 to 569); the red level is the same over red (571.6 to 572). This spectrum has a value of 27.6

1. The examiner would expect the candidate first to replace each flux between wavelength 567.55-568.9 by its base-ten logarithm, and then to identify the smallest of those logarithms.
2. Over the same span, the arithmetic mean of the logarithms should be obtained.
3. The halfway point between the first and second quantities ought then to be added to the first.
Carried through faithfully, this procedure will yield 2.27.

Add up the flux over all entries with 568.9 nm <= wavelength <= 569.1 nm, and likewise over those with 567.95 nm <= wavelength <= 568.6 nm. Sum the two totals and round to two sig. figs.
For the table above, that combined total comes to 96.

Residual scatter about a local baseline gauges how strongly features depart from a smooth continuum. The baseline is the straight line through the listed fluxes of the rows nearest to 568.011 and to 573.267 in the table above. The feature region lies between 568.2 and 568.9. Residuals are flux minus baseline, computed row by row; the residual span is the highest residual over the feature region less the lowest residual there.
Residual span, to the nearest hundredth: 0.10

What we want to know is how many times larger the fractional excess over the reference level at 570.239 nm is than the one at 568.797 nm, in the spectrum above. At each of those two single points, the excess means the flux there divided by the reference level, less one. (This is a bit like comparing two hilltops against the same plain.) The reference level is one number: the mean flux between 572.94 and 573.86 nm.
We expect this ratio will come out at -8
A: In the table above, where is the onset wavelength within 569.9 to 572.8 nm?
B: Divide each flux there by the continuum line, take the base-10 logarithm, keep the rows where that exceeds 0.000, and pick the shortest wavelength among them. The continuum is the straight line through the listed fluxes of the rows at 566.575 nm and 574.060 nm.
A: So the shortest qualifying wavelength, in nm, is 571.817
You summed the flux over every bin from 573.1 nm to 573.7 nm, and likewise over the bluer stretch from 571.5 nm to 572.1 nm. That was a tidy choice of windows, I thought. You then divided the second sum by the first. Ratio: 0.99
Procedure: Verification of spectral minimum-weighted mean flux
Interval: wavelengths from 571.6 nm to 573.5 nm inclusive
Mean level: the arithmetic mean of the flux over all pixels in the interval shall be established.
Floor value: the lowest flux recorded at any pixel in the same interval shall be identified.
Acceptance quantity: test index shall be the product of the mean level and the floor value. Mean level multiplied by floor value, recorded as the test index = 186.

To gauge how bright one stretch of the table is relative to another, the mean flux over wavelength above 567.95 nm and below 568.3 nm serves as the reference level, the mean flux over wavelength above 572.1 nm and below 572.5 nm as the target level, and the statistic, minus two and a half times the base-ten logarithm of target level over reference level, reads -0.019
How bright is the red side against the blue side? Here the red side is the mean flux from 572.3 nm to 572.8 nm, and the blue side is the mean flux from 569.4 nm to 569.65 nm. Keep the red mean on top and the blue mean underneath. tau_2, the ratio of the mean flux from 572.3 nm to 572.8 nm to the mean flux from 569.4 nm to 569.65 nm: 1.04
